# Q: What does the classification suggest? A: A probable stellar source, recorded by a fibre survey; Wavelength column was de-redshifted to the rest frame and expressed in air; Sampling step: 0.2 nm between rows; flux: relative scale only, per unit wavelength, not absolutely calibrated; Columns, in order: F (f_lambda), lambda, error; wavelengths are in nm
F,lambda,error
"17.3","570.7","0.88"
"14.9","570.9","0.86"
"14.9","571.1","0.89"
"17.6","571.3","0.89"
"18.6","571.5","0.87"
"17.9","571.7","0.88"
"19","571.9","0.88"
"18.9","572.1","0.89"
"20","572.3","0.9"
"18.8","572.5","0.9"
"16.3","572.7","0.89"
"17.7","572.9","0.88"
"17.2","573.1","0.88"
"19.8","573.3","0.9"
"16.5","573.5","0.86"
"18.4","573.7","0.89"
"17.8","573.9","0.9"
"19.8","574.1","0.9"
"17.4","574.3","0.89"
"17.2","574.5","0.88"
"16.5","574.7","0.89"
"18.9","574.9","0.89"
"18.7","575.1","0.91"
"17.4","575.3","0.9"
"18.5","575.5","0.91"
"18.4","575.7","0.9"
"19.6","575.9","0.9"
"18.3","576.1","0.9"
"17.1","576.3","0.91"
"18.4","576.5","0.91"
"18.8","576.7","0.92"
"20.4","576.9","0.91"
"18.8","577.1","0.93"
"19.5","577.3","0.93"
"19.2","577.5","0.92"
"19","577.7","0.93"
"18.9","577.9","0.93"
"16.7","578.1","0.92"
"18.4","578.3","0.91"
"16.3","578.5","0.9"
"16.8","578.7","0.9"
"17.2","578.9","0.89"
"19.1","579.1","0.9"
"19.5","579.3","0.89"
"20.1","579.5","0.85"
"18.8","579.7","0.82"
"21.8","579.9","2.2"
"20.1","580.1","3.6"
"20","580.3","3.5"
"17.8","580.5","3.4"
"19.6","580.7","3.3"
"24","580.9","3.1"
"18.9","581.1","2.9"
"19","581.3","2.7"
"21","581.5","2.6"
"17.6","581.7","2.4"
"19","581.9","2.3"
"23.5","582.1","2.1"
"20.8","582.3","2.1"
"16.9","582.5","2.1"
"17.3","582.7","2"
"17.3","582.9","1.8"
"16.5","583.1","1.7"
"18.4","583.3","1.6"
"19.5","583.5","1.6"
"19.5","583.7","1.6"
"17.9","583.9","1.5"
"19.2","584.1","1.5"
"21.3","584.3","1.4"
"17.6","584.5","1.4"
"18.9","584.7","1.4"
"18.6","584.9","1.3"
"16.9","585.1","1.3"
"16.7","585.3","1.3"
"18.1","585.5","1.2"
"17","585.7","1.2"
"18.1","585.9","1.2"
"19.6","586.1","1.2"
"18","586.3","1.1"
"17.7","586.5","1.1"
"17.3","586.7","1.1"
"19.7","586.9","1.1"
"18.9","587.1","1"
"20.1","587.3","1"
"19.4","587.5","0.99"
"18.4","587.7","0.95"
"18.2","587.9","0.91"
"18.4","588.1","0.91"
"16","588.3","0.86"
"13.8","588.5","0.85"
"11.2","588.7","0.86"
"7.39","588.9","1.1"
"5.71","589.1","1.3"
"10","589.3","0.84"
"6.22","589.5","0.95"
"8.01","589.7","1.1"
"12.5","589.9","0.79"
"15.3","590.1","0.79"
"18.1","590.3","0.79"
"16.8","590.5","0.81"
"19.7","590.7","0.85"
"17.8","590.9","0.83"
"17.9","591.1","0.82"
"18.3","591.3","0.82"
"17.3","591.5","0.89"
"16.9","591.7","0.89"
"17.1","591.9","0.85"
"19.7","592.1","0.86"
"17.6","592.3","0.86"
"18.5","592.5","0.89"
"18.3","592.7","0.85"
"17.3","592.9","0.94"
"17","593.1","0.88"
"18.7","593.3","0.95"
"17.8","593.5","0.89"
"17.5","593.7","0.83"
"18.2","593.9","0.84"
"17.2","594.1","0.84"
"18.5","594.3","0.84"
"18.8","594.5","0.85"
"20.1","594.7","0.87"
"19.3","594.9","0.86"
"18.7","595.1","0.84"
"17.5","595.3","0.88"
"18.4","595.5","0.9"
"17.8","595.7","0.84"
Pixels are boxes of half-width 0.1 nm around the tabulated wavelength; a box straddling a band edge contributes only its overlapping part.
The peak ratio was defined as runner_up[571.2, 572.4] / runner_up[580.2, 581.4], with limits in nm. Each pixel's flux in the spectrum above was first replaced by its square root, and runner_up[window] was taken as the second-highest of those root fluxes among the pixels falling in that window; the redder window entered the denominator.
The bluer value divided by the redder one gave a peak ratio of 0.97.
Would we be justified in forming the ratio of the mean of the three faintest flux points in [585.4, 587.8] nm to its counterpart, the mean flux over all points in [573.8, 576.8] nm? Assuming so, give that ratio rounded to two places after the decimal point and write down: 0.95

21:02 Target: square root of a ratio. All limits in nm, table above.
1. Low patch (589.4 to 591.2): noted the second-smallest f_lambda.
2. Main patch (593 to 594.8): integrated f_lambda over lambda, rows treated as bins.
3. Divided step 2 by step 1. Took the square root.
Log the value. 2.02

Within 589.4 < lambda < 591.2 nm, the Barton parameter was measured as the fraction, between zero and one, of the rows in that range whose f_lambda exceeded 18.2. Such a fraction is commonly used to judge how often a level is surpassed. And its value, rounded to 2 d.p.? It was 0.11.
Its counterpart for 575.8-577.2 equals 0.86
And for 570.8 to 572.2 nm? 0.43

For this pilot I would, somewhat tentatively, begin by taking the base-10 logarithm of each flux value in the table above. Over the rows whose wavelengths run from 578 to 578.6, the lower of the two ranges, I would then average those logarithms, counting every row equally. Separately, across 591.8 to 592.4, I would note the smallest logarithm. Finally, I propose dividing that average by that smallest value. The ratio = 1.00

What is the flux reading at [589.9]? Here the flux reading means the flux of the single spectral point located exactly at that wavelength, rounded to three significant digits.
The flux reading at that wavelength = 12.5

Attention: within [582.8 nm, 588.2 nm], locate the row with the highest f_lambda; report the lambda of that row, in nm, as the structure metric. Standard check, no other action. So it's 584.3 nm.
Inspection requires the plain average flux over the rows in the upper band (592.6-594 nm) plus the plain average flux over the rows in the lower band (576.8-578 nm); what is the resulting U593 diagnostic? 37.1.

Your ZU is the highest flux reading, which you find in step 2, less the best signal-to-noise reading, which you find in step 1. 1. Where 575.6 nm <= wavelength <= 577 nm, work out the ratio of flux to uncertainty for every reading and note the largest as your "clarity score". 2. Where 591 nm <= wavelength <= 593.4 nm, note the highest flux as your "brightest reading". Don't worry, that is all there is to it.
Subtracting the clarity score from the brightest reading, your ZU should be -2.7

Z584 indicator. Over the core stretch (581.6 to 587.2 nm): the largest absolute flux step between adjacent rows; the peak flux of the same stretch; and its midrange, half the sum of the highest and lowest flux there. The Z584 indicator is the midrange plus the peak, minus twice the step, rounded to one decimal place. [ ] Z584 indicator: 34.5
